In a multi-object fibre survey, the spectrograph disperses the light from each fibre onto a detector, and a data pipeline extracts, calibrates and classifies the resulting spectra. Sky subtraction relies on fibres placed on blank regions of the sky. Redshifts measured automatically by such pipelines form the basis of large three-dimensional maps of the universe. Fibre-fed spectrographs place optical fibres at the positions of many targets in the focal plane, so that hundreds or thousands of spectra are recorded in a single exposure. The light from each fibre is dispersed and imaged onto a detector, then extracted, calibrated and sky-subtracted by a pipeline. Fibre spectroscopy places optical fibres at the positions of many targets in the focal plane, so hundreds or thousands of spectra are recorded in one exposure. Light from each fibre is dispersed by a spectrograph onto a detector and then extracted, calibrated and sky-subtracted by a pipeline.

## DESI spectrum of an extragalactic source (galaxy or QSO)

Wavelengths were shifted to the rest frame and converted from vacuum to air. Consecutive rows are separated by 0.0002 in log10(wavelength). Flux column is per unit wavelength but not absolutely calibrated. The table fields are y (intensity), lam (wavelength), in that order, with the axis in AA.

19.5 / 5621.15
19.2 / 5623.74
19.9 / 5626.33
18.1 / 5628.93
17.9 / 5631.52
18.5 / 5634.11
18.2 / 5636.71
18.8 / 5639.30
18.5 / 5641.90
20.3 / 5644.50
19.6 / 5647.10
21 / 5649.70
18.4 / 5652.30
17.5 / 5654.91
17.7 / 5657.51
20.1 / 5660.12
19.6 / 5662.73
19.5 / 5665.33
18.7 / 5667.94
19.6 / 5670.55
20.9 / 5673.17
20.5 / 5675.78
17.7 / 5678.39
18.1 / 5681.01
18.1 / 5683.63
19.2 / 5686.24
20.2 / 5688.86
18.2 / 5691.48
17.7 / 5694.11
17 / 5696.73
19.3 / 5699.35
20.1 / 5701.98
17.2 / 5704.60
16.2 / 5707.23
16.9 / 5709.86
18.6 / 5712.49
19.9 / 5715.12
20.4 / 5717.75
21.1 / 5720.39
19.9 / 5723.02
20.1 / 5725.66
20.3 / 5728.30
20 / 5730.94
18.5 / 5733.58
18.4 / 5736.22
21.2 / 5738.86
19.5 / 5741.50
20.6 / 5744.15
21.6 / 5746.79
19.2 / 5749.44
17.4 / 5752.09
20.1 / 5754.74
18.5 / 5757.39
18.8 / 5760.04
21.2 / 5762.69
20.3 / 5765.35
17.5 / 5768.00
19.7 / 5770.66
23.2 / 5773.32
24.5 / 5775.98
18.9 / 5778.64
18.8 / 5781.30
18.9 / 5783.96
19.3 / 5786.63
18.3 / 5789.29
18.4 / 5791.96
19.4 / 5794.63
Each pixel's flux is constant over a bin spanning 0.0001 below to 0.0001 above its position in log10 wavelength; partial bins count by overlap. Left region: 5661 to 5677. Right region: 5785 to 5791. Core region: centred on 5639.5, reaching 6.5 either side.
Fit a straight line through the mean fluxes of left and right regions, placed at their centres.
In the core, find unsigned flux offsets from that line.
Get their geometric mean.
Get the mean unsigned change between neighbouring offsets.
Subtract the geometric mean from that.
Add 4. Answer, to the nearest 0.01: 3.50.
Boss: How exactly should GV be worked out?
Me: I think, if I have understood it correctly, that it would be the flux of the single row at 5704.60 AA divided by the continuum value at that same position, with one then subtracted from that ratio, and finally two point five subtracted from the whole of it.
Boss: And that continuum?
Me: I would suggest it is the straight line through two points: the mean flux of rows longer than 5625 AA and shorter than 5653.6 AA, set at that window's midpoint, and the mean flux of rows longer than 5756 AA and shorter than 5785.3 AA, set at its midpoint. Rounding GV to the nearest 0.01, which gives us -2.62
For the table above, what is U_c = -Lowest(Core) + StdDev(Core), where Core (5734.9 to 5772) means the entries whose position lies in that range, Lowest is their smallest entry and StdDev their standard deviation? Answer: -16.1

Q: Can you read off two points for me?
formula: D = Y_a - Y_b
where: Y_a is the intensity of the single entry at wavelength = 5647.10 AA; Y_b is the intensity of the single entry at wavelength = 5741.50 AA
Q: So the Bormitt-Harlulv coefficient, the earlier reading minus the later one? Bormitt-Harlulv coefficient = 0.1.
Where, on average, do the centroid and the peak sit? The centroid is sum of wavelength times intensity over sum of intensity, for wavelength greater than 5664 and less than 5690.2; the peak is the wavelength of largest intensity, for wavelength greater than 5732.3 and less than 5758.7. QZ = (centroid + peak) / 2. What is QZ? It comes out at 5711.9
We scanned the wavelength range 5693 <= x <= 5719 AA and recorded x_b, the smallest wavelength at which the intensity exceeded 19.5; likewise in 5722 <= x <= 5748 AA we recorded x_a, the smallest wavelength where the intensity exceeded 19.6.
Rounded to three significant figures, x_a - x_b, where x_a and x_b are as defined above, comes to 21.0 AA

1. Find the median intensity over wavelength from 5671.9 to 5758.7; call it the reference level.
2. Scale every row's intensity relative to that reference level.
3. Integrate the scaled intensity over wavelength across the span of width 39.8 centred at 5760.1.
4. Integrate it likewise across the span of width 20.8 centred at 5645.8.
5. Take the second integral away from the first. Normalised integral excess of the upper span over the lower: 21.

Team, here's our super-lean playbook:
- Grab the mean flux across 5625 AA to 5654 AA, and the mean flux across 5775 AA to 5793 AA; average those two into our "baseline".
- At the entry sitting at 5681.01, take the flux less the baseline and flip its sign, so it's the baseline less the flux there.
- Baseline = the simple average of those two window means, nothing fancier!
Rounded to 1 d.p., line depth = 1.2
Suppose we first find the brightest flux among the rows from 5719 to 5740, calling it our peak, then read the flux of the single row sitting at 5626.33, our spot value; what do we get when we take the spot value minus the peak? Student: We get -1.3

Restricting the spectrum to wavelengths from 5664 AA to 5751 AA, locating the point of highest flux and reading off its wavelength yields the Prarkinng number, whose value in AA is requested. 5746.79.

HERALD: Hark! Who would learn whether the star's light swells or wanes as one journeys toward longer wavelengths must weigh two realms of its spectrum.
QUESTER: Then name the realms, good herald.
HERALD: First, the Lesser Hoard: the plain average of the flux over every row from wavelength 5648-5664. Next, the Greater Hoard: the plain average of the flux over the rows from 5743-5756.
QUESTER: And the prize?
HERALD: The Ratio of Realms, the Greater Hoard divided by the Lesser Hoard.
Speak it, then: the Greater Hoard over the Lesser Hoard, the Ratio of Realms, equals 1.04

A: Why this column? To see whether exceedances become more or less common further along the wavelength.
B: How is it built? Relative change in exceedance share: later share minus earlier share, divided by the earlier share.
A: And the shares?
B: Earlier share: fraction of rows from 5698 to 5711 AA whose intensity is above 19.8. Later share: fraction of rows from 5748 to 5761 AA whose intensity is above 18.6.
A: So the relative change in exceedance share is 2.0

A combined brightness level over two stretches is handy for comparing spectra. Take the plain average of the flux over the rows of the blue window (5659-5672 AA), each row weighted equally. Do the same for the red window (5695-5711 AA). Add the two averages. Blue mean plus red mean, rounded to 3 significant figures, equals 37.3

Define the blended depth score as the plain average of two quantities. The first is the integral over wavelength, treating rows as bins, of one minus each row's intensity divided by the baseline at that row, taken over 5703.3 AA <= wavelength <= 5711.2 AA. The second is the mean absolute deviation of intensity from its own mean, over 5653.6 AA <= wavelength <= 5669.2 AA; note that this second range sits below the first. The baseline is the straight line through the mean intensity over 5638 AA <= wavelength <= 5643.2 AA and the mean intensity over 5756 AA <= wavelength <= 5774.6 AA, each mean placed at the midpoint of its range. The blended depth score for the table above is 1.0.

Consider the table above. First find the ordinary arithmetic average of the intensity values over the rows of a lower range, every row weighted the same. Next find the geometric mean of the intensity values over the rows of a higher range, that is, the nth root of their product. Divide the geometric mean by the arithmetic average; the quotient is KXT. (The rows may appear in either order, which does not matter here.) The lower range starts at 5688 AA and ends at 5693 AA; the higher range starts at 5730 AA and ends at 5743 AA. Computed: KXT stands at 1.02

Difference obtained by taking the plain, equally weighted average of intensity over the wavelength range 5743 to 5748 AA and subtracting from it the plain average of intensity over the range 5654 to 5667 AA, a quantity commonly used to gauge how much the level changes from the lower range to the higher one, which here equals 2.2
